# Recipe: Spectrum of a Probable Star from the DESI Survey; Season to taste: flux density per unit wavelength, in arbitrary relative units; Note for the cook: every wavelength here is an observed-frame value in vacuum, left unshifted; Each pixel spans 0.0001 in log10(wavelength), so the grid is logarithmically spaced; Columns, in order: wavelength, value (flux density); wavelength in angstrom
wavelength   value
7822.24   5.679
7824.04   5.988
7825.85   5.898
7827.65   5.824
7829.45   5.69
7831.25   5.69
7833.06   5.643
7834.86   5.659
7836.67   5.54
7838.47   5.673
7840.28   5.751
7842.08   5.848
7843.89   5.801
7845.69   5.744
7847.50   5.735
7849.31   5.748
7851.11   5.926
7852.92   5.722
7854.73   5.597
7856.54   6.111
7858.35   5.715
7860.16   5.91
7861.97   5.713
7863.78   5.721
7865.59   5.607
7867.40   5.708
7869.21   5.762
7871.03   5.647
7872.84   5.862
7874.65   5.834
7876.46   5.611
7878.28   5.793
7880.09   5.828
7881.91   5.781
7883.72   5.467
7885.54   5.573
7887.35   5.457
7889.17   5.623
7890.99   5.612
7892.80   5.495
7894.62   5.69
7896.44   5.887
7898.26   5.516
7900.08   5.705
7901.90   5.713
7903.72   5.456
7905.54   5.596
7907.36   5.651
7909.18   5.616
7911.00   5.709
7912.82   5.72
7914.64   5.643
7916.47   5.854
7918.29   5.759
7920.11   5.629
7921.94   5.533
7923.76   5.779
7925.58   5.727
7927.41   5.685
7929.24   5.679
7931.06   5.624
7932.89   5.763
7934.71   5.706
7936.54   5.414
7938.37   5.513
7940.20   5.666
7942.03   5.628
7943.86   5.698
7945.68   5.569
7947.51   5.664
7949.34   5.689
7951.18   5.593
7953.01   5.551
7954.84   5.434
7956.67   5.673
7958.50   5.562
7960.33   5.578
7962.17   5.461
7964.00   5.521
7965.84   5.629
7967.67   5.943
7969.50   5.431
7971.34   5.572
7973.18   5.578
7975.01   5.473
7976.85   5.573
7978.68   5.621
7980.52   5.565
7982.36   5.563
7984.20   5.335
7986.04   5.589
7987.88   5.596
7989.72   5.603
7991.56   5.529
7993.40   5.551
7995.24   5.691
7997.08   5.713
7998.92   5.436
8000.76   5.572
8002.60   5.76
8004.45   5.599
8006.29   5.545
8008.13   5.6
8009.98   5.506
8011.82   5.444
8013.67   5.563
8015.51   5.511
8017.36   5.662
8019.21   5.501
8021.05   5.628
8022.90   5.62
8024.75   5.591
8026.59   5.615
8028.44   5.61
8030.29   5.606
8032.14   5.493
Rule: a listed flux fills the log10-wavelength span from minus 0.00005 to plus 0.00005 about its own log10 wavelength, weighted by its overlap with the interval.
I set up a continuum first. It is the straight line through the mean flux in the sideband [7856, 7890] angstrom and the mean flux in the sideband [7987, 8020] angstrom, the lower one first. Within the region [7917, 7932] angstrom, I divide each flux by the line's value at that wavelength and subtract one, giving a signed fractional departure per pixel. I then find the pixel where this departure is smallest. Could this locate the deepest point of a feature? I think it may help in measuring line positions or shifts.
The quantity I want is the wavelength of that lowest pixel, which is 7921.94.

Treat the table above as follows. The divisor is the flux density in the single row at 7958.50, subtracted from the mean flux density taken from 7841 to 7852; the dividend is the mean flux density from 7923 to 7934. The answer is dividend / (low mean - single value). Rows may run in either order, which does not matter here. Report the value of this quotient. 24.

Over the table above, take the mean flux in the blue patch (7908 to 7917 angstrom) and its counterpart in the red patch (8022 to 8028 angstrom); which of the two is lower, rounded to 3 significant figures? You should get 5.61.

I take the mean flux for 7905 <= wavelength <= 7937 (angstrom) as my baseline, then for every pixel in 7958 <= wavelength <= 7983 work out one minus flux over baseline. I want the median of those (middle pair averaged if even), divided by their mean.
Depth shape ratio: 1.1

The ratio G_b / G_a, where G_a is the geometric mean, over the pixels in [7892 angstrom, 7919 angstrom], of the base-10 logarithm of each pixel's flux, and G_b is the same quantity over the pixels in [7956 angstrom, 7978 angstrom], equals 0.991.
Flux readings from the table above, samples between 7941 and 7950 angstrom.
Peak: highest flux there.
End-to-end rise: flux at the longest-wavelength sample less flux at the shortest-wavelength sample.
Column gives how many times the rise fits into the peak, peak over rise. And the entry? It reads 93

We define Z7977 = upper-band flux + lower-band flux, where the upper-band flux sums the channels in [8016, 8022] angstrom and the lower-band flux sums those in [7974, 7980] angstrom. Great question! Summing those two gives 33.5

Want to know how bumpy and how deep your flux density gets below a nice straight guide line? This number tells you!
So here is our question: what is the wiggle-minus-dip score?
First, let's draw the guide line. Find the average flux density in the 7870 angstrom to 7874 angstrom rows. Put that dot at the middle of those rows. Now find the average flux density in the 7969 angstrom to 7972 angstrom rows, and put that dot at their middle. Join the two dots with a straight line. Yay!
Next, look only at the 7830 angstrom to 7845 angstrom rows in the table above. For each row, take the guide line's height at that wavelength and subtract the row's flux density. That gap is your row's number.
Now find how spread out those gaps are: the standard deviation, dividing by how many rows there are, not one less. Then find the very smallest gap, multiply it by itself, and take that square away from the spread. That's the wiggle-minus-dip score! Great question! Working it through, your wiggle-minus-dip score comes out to 0.098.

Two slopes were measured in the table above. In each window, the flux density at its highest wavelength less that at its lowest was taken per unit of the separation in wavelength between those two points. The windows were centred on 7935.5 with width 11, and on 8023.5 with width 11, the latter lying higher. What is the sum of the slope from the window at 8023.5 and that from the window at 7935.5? 0.016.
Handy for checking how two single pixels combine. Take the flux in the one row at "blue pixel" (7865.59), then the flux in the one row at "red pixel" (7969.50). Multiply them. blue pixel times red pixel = 30.5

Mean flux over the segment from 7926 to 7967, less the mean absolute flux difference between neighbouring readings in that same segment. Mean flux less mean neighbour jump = 5.51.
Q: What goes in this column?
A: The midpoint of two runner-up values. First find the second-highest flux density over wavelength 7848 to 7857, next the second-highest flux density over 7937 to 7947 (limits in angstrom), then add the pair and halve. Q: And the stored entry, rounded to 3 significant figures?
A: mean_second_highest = 5.80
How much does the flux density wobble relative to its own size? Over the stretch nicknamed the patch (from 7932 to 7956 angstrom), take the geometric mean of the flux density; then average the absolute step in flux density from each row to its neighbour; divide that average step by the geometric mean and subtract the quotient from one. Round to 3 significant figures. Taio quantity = 0.982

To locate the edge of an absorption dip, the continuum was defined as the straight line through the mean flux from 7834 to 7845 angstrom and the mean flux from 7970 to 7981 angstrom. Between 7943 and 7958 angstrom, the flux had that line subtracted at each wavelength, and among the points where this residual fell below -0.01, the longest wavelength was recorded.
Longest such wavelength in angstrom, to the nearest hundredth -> 7954.84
